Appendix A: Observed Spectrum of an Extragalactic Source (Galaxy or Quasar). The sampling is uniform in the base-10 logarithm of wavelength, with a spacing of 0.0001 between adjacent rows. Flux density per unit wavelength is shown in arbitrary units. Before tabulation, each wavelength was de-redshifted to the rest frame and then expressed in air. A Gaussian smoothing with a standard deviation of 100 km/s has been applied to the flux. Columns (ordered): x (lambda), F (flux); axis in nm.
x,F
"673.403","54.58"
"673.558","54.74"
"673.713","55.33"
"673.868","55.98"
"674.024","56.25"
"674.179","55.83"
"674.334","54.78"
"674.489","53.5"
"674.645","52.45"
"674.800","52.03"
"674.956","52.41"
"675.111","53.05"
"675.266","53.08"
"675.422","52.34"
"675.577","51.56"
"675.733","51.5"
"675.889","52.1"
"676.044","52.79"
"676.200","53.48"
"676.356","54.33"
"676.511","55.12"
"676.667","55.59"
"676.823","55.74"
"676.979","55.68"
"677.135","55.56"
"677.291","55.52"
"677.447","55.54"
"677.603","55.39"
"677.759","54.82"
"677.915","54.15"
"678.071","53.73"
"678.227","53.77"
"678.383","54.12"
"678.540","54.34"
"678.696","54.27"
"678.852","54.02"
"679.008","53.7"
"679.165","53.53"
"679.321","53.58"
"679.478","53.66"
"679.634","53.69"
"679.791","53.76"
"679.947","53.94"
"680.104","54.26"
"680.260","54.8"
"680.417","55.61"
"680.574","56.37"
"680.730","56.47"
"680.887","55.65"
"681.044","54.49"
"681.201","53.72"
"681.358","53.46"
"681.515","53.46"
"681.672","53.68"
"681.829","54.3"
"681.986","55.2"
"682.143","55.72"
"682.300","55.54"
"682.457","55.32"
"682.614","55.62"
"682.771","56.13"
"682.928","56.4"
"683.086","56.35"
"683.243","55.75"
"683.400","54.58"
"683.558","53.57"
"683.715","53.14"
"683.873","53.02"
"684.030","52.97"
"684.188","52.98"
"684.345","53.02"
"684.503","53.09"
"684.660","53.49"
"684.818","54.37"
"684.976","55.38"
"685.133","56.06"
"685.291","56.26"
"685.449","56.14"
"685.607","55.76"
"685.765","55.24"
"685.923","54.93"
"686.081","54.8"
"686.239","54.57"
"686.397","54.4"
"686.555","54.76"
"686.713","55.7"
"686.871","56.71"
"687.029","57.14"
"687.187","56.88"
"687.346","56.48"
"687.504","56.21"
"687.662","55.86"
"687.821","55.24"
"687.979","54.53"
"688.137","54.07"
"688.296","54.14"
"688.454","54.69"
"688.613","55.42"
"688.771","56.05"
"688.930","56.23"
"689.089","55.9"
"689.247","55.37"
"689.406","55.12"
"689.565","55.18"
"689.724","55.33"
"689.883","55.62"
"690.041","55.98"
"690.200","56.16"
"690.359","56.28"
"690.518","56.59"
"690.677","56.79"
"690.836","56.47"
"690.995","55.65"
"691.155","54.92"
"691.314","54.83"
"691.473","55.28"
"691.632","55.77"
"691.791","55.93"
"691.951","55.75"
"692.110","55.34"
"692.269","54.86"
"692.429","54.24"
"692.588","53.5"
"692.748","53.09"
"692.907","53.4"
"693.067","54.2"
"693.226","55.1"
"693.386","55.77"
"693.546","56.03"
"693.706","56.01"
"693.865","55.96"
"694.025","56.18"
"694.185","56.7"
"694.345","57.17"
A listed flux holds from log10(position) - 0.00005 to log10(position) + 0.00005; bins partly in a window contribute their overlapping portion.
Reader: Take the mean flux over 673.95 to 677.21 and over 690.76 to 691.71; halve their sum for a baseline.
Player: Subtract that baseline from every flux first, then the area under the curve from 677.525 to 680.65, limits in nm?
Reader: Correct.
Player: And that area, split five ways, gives -0.22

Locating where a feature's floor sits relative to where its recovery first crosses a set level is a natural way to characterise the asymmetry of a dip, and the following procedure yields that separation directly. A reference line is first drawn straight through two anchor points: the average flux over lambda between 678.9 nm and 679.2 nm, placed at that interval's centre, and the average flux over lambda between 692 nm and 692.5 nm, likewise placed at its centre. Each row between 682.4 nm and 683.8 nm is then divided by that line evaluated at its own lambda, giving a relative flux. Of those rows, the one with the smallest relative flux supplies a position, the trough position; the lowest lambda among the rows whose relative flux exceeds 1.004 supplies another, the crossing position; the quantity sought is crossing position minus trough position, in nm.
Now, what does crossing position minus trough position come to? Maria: -1.26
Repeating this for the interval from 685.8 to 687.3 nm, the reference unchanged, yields -0.47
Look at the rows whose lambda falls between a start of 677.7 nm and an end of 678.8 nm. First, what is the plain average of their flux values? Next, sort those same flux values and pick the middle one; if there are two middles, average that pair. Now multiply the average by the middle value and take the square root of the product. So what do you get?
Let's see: 54.2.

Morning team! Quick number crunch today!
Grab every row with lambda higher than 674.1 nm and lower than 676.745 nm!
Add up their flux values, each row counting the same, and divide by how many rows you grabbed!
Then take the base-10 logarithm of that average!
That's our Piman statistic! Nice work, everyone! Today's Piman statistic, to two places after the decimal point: 1.73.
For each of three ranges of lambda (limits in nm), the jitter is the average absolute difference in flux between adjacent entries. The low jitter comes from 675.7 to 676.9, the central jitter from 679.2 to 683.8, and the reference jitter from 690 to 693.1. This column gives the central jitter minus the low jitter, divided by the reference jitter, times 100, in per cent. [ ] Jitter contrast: -35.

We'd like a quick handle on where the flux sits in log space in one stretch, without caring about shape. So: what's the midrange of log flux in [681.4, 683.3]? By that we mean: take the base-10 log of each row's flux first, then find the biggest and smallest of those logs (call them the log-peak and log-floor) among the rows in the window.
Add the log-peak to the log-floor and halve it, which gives 1.740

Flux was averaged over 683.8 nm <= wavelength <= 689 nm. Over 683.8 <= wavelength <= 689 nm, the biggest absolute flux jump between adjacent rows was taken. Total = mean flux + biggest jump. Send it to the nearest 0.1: 56.1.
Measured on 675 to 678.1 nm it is 54.9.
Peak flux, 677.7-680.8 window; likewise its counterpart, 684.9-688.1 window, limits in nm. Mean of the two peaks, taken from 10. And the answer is -46.8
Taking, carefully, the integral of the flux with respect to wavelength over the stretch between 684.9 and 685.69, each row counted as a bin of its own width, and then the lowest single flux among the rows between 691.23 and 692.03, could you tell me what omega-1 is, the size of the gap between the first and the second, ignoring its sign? 10.7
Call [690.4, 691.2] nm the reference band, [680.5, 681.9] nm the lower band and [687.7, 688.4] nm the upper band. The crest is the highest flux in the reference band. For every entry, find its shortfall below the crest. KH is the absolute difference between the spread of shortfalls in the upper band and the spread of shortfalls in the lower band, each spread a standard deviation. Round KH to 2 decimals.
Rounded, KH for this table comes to 0.69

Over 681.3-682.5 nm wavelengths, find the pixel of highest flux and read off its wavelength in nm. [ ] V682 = 682.143 nm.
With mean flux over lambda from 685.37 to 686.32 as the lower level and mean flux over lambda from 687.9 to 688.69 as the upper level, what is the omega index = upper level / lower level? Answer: 0.99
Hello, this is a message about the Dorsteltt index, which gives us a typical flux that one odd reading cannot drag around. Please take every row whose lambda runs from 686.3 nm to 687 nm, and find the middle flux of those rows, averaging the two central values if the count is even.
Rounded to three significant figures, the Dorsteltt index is 55.2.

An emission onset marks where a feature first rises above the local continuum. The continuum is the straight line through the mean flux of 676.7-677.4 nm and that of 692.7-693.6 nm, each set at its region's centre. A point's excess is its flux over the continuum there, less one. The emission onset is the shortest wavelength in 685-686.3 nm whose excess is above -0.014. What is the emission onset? 685.133 nm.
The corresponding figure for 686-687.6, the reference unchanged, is 686.081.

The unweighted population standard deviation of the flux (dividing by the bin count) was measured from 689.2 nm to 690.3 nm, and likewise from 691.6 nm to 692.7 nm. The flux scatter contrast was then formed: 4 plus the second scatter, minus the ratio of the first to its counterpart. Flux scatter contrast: 4.40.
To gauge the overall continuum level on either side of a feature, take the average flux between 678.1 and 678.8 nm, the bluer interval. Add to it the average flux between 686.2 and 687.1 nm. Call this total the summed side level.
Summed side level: 110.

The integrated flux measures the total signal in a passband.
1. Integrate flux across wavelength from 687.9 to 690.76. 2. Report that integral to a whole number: 159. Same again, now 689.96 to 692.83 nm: 159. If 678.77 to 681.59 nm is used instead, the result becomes 153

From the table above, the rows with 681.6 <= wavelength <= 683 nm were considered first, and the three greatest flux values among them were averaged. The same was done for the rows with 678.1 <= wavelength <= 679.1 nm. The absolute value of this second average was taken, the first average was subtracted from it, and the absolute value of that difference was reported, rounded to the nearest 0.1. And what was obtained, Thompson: 1.8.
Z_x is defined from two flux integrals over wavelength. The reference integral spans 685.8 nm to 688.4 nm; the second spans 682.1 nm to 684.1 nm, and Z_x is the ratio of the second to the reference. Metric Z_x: 0.8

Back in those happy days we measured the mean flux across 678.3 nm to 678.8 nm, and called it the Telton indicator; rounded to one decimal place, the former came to 54.2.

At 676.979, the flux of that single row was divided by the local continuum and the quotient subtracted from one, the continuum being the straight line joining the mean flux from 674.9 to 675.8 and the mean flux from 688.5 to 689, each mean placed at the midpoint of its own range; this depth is -0.055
